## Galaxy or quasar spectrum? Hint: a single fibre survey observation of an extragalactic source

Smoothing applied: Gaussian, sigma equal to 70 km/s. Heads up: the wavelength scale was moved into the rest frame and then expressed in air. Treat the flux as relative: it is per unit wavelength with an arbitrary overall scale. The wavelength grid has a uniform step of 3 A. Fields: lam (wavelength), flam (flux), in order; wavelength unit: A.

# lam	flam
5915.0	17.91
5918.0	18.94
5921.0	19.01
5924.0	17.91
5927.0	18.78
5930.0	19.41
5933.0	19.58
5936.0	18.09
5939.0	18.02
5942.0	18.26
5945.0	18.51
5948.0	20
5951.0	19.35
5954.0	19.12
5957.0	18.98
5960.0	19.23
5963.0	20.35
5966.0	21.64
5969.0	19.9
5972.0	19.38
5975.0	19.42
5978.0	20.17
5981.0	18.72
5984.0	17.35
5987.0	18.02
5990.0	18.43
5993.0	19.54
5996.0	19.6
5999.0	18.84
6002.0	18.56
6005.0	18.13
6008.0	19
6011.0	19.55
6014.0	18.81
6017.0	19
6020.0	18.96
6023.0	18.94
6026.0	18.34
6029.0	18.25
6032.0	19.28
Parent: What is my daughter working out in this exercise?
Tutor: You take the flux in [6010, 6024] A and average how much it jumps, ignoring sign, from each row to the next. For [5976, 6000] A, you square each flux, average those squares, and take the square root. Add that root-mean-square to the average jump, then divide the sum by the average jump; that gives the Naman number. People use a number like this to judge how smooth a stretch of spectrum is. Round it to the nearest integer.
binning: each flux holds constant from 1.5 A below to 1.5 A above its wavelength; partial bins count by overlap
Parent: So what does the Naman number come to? 77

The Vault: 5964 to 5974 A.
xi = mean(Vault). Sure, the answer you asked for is 20.3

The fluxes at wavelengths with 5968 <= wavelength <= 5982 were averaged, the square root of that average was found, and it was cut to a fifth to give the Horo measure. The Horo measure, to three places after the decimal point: 0.884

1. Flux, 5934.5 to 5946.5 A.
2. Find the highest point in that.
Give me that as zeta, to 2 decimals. 18.51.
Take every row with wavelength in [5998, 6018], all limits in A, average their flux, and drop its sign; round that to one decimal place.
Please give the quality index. 18.8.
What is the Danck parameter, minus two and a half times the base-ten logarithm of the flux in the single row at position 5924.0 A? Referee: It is -3.13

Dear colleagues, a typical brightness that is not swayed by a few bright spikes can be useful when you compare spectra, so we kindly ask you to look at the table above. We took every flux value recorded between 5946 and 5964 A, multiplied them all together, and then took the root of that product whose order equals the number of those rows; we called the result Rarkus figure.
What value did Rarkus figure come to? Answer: 19.5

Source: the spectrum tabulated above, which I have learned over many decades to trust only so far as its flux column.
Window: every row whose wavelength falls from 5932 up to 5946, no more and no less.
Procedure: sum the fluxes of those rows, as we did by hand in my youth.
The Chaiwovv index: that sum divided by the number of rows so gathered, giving 18.5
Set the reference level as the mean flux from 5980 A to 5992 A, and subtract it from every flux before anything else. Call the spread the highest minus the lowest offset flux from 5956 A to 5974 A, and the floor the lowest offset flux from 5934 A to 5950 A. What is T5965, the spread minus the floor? 2.8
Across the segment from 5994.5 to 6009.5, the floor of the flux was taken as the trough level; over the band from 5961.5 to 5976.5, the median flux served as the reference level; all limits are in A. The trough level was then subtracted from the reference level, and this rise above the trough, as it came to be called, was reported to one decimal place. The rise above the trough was 1.8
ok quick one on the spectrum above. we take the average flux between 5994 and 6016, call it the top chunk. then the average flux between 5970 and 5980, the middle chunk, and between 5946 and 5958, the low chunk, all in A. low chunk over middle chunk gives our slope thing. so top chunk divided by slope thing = 19.2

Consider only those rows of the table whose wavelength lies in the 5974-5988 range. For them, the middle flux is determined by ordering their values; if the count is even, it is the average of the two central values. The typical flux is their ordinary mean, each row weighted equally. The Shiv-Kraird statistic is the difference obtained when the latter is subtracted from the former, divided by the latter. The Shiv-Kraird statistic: -0.0009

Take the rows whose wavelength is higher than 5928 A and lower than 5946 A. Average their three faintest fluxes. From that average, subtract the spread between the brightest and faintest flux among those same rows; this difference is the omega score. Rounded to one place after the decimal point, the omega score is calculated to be 16.6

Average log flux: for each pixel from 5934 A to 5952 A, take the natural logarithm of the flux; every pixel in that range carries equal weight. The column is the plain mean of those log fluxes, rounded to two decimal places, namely 2.93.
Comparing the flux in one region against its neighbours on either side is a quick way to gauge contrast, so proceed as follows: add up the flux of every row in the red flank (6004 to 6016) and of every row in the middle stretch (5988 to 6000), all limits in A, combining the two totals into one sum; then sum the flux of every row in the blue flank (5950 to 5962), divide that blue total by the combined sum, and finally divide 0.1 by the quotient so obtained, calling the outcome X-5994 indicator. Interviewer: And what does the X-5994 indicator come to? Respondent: 0.198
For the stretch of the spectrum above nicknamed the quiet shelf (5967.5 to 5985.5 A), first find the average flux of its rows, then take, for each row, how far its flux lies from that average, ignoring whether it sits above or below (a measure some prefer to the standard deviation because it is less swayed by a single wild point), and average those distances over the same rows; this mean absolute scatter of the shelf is 0.75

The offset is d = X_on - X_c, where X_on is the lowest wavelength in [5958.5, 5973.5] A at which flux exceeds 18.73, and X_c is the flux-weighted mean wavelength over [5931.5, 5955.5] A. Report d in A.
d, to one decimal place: 16.4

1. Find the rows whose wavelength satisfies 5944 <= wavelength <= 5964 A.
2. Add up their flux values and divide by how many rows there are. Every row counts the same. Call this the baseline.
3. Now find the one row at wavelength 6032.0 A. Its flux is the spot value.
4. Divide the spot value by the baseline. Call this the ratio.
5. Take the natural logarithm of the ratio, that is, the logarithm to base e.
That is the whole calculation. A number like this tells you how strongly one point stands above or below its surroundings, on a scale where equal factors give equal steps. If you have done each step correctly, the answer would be -0.004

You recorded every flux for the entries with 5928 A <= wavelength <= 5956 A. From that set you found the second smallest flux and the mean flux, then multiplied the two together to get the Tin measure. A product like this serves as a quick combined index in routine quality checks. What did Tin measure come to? 342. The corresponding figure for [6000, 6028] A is 345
